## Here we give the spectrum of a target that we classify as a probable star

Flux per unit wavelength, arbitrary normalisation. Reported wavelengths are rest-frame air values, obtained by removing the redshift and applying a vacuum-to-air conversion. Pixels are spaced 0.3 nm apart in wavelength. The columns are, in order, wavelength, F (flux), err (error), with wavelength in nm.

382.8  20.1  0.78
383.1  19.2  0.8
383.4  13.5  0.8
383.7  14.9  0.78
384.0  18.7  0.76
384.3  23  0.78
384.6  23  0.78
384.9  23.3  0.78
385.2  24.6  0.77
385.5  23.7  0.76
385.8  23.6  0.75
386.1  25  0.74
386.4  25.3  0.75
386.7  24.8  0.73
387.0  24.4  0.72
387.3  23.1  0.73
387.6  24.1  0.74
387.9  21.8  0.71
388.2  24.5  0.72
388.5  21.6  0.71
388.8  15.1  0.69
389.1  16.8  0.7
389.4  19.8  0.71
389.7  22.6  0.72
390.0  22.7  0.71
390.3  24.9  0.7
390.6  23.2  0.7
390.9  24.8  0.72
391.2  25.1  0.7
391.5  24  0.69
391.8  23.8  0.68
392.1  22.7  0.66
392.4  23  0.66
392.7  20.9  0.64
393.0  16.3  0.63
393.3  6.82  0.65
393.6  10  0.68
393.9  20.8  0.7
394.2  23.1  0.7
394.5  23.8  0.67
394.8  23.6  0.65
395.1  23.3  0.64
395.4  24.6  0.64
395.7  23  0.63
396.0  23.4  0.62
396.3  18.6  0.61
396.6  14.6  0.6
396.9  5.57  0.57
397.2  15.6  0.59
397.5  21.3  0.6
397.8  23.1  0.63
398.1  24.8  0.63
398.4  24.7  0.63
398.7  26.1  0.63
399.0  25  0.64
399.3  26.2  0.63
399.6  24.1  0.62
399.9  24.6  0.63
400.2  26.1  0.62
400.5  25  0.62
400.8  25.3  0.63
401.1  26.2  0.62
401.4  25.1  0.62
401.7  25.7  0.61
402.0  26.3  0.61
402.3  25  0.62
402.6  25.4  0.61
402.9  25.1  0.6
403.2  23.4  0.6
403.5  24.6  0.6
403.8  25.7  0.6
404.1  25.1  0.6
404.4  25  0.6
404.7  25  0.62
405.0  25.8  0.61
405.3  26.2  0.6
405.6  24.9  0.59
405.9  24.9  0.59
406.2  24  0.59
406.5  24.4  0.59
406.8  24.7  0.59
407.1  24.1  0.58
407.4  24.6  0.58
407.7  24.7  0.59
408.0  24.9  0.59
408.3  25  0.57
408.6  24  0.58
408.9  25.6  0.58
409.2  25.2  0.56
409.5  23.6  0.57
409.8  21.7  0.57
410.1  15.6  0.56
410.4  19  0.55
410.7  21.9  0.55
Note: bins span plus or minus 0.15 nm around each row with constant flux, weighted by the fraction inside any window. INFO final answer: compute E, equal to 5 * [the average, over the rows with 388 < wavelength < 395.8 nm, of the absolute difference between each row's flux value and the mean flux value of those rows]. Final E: 17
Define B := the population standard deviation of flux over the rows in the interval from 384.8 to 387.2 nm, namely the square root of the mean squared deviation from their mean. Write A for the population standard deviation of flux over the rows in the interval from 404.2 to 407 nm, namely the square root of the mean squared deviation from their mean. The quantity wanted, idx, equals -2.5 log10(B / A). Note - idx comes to -0.1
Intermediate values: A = 0.6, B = 0.7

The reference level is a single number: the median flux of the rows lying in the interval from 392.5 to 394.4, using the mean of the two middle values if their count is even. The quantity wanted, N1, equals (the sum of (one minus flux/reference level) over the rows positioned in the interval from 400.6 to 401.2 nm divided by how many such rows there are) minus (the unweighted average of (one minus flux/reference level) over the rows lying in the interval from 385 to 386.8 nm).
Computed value -0.07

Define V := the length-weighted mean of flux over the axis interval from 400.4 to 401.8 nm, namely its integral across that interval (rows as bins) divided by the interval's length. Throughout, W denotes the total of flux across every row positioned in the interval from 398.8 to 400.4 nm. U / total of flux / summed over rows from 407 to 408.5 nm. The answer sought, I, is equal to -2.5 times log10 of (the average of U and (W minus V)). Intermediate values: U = 123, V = 25.5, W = 126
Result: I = -5.12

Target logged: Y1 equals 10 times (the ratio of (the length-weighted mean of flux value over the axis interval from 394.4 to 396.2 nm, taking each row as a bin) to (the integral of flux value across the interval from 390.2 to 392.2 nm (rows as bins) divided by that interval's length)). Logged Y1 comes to 9.7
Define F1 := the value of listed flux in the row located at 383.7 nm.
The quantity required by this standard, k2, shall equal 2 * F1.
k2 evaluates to 30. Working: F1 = 14.9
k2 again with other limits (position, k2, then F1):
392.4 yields 46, 23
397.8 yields 46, 23.1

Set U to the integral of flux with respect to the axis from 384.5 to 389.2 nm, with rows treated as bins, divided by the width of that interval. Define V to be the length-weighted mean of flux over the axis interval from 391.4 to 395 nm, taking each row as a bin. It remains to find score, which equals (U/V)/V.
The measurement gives 0.058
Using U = 23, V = 19.9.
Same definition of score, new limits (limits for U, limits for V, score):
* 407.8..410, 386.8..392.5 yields 0.047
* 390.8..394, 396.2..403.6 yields 0.037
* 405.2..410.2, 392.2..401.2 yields 0.053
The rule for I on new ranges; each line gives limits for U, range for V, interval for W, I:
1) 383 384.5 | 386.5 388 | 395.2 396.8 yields -4.82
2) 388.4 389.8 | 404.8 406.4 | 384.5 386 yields -4.94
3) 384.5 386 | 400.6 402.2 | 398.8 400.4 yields -5.10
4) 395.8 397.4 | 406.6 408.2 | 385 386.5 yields -4.86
